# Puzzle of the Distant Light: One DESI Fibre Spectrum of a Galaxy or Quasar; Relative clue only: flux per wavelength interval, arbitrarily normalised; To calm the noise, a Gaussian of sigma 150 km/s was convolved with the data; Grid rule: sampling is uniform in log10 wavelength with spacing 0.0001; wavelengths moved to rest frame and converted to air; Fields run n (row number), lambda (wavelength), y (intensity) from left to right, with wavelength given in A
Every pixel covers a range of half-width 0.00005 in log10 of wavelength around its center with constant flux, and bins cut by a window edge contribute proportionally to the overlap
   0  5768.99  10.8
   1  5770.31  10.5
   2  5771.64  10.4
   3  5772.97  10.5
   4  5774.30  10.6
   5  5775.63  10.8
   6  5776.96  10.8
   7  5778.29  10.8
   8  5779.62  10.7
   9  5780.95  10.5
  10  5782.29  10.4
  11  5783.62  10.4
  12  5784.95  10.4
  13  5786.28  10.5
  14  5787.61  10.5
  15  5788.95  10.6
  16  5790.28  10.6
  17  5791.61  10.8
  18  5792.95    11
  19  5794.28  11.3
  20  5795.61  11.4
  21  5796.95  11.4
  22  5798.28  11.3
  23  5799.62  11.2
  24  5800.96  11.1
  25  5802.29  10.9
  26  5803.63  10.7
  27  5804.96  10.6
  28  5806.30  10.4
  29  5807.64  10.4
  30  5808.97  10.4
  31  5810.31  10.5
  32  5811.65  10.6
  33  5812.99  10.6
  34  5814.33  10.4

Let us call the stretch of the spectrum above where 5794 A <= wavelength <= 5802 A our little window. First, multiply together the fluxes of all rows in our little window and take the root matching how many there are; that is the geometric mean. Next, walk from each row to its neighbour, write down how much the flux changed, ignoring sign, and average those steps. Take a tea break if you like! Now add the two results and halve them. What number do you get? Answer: 5.68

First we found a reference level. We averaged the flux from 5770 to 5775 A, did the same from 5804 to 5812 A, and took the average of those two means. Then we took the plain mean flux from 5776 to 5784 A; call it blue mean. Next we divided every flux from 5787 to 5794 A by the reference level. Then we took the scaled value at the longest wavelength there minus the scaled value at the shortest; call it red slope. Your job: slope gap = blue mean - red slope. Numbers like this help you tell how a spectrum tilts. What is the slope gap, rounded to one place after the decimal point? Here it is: 10.6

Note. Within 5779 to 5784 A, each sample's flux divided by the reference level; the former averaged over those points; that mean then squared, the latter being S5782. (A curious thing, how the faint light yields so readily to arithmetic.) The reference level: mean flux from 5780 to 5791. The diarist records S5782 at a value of 1.00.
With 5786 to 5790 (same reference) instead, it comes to 1.01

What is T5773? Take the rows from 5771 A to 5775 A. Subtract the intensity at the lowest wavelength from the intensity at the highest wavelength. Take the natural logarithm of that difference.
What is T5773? -1.6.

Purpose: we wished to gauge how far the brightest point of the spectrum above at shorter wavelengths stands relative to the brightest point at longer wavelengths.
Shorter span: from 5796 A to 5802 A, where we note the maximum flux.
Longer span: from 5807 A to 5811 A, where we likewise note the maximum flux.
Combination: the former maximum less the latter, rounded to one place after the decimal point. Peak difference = 0.9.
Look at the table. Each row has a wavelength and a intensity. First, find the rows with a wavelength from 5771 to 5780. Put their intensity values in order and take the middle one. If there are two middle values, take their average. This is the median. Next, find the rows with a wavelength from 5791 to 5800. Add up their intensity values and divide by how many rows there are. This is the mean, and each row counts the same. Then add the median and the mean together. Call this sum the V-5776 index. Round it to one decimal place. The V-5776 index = 21.9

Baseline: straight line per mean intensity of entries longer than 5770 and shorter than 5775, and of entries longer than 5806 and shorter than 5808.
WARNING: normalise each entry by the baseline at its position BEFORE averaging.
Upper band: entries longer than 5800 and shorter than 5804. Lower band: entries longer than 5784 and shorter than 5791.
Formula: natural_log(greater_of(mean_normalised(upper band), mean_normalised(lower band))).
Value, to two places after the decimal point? 0.05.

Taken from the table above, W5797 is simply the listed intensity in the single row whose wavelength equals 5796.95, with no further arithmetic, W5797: 11.4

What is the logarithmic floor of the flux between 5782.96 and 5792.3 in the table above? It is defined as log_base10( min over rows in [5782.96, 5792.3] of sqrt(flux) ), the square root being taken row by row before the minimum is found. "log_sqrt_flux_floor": 0.5085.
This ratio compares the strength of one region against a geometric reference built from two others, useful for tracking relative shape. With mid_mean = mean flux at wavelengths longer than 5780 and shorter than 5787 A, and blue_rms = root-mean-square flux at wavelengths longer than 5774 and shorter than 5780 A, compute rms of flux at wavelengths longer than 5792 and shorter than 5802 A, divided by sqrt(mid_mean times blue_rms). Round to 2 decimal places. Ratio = 1.06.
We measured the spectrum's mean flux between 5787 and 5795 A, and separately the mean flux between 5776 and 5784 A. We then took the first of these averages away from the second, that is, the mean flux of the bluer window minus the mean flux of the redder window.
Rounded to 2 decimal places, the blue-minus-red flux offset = -0.20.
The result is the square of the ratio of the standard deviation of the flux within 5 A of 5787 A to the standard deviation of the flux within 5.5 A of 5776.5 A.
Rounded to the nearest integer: 1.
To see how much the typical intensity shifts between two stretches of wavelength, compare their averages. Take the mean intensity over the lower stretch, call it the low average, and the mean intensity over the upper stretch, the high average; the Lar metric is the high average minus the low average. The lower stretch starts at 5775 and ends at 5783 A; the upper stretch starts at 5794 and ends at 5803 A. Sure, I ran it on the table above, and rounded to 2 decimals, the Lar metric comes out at 0.56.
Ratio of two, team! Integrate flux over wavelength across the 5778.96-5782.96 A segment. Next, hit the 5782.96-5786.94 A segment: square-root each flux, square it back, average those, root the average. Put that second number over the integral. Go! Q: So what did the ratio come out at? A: 0.0768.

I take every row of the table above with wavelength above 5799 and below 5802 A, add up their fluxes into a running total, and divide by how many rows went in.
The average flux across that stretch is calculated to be 11.1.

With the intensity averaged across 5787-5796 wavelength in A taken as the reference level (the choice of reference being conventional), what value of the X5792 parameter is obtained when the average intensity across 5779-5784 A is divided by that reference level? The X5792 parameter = 0.96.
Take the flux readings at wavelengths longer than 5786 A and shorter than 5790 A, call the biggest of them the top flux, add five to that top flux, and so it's 15.6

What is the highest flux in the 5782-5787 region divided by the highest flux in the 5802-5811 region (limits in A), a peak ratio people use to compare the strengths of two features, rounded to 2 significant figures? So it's 0.96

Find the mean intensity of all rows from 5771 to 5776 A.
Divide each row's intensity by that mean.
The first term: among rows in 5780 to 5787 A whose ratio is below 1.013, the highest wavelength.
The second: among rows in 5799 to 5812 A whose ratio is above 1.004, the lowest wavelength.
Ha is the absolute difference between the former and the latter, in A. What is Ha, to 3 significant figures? 13.3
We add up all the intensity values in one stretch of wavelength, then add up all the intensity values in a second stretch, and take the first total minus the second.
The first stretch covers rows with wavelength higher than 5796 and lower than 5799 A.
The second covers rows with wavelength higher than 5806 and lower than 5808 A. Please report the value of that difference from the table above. 1.9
